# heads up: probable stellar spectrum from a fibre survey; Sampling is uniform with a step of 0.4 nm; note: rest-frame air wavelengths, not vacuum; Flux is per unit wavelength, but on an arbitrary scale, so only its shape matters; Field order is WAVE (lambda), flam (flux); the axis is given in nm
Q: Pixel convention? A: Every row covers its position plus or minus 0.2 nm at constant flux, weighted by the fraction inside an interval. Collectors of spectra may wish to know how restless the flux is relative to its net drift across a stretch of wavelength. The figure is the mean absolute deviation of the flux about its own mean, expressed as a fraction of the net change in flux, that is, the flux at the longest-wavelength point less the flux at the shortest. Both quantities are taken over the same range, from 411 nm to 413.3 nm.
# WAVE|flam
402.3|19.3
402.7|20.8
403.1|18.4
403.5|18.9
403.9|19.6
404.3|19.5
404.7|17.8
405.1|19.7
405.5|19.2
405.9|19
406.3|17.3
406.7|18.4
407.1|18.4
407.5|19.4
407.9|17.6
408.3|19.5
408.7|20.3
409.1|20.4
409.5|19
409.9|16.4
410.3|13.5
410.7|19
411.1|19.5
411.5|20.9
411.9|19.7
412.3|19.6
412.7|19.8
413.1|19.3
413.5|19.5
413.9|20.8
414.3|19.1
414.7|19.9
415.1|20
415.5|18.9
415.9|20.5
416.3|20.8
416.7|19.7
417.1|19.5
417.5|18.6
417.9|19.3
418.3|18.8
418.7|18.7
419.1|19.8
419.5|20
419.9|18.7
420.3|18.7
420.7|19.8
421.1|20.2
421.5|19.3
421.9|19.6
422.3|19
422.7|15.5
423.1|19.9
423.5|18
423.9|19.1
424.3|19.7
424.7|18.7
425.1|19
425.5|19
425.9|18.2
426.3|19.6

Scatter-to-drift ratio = -1.8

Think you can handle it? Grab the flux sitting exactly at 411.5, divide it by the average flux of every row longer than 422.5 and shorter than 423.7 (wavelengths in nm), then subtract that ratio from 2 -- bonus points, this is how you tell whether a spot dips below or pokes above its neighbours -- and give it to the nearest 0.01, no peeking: 0.83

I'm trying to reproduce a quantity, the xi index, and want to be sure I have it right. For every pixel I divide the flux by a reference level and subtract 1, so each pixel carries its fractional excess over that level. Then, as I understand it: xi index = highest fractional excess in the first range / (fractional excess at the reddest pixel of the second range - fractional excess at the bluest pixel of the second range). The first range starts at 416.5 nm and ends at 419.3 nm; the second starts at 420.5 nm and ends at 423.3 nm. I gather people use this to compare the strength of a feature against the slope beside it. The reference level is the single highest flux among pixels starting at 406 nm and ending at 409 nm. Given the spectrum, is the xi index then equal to -5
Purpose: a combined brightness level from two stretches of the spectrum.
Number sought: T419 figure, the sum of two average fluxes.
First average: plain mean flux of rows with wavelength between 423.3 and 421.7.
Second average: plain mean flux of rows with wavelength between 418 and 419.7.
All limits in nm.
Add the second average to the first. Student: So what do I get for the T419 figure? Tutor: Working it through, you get 37.8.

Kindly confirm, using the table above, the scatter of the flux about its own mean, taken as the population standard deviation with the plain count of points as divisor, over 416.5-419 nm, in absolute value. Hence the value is 0.42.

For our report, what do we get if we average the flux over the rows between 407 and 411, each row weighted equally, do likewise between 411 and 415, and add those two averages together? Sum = 38.2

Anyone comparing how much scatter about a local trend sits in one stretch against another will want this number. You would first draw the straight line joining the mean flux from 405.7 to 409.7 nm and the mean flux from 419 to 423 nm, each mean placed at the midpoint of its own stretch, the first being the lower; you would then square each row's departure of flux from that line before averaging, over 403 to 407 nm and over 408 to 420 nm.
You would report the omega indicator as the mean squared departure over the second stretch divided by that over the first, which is 3.4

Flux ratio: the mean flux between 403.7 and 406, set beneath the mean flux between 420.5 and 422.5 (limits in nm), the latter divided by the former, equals 1.02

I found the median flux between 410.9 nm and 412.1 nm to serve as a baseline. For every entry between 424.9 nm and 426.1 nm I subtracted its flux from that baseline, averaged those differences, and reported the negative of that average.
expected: -0.97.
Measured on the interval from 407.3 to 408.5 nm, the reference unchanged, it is -0.87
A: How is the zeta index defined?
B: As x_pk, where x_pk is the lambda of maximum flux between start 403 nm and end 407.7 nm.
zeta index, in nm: 405.1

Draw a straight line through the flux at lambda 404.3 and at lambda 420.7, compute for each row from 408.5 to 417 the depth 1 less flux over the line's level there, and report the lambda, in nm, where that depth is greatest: 410.3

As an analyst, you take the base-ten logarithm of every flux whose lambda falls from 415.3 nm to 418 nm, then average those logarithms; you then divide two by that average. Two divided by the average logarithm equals 1.55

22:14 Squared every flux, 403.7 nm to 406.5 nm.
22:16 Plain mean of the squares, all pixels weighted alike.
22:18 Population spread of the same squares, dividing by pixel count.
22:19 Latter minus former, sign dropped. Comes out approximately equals 325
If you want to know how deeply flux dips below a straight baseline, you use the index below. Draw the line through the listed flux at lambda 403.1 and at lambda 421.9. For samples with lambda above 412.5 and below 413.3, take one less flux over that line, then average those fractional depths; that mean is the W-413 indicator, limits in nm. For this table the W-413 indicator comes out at -0.028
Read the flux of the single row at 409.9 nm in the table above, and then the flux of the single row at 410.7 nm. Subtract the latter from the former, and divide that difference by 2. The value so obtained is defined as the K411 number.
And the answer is -1.3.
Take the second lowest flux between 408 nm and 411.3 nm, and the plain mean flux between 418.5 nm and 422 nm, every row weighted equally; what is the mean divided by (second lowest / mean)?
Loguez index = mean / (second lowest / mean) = 23.0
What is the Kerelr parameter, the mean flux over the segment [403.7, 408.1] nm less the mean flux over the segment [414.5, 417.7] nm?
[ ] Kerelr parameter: -1.0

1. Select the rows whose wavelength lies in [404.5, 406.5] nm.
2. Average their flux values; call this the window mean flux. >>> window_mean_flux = 18.6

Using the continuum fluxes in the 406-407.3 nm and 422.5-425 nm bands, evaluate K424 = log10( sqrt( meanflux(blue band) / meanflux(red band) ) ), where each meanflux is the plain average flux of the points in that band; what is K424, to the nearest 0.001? -0.005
